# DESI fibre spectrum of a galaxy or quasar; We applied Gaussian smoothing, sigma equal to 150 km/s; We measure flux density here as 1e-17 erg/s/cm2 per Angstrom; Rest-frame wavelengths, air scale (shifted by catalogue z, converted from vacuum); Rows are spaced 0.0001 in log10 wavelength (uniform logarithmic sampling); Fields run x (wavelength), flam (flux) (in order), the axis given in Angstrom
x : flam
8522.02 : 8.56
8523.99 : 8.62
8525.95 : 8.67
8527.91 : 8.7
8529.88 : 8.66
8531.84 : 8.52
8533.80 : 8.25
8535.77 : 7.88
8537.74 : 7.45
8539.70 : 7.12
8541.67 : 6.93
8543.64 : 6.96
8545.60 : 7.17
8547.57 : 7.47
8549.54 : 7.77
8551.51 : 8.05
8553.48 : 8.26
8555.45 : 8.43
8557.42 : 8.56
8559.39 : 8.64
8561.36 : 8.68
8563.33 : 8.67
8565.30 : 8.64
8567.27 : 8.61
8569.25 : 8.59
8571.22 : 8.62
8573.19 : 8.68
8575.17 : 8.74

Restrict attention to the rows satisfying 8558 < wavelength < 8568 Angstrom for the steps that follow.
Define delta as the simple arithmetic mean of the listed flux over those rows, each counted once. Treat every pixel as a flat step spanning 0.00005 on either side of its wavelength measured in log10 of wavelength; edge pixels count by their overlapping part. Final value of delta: 8.6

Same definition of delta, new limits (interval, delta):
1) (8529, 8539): 8.2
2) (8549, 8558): 8.2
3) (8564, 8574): 8.6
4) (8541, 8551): 7.3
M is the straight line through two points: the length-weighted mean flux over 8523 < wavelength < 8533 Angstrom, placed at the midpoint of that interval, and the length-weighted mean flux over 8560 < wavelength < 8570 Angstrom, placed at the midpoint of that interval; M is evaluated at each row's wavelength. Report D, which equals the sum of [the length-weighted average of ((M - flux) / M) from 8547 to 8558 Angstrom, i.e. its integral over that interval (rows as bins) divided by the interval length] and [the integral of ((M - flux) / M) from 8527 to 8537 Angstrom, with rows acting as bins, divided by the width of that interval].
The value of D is 0.09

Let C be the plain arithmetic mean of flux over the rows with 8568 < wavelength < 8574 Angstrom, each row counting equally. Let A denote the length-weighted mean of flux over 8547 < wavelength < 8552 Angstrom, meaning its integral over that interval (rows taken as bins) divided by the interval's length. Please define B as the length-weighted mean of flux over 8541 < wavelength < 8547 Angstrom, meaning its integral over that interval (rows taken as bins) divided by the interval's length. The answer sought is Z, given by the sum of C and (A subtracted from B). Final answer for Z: 7.9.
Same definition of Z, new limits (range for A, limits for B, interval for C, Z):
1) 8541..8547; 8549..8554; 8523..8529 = 9.6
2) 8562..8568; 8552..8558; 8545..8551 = 7.2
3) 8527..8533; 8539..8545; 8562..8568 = 7.0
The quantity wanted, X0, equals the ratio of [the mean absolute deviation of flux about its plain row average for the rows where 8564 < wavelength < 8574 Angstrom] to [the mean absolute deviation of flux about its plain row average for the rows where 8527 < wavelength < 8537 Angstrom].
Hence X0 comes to 0.09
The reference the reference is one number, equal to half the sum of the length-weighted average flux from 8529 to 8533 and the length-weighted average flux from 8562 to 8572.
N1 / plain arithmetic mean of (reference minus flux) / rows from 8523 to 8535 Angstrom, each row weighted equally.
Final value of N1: 0.04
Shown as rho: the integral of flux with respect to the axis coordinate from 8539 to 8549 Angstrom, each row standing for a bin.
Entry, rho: 71.6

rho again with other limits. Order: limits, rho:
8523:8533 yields 86.3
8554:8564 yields 85.8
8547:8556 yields 72.0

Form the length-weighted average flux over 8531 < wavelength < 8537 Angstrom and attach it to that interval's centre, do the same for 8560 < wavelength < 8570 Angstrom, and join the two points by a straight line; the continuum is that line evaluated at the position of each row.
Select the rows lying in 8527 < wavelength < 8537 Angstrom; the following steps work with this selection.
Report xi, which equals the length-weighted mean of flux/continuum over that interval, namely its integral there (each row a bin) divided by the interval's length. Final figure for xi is 1.03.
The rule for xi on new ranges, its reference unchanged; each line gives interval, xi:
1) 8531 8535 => 1.02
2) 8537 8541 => 0.88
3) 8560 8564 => 1.01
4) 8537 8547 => 0.86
